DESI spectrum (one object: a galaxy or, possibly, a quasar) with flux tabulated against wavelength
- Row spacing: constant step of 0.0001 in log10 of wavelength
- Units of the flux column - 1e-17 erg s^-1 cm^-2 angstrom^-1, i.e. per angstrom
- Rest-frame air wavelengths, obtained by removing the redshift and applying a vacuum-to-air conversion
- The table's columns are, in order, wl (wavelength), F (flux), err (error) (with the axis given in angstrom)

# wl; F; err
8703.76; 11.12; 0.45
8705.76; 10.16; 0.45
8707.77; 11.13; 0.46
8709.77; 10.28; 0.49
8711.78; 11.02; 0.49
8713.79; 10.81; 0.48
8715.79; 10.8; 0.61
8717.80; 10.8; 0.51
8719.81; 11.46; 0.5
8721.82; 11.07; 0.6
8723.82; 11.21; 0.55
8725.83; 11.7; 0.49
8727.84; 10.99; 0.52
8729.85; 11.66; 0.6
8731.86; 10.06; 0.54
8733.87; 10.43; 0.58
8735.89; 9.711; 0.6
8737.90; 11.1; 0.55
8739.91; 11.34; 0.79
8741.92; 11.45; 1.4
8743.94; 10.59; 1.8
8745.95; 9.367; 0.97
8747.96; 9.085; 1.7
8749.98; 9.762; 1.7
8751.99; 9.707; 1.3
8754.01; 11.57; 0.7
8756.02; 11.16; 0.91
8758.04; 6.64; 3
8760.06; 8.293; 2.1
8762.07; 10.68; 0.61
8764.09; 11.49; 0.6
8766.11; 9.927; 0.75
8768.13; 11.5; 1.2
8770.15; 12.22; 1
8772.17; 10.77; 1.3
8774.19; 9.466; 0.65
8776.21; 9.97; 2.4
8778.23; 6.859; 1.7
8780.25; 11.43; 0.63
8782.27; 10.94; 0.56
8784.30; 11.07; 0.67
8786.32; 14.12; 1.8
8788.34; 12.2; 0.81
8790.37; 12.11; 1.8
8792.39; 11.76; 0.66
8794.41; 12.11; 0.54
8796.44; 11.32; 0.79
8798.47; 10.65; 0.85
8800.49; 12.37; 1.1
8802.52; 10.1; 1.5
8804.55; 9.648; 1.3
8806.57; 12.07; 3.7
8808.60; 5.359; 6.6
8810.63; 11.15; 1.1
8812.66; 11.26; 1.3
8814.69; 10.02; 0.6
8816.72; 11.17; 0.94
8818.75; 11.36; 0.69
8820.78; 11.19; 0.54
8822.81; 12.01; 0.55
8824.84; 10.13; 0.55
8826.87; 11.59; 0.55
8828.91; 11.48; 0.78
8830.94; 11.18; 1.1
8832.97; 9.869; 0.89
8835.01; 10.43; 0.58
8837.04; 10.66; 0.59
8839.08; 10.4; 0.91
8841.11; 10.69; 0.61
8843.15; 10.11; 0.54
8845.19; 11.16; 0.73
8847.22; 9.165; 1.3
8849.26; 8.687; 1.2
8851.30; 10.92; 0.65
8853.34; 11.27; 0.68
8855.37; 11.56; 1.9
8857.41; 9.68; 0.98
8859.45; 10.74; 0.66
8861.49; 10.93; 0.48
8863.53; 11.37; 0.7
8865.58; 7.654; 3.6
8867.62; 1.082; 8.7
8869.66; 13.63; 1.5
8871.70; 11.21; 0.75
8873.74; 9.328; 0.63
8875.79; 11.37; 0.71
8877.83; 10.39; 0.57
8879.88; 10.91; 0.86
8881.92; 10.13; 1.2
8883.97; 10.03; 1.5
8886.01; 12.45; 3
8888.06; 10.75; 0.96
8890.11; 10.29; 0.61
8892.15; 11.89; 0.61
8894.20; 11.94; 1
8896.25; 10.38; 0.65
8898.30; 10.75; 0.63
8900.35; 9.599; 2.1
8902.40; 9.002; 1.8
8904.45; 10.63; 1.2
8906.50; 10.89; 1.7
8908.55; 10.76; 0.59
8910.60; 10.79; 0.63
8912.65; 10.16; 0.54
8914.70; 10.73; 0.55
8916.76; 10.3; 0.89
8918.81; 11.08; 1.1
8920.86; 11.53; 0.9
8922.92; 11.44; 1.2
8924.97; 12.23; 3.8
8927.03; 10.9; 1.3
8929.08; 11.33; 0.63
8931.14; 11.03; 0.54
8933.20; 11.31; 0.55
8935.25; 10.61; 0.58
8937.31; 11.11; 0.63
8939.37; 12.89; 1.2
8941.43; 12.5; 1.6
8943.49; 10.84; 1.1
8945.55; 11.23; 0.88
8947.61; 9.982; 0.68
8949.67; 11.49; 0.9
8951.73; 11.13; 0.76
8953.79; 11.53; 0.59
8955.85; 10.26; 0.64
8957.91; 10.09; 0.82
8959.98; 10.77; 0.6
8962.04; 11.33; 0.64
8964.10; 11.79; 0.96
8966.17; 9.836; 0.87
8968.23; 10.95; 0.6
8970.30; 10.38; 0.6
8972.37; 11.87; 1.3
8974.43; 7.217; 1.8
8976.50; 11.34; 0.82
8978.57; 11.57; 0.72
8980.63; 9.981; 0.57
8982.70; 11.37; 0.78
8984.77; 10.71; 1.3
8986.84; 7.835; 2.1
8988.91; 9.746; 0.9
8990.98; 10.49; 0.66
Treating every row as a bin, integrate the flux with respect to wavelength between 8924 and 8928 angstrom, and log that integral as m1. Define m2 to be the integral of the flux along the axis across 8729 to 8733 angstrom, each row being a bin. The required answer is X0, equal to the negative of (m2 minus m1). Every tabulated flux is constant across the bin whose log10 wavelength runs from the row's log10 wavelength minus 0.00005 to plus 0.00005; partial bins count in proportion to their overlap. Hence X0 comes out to 3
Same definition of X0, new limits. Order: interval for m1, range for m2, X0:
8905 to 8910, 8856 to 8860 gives 13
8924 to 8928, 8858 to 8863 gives -8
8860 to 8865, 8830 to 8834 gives 12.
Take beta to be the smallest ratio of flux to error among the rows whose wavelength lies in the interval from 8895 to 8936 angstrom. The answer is 3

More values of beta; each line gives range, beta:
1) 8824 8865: 6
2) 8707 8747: 6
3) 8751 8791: 2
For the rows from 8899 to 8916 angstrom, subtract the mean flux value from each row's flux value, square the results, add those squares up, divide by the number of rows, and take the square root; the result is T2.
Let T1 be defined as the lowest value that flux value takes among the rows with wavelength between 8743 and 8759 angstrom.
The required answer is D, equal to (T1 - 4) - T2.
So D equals 2.0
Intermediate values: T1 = 6.64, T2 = 0.6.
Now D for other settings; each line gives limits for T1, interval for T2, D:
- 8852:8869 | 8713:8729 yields -3.2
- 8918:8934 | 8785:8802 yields 6.0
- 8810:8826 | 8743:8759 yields 4.6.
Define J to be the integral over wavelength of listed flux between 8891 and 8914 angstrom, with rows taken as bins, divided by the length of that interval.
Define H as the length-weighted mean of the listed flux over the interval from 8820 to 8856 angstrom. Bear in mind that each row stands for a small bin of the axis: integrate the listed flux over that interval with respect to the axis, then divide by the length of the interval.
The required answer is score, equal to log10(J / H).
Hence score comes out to -0.003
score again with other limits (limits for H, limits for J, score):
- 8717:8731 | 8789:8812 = -0.018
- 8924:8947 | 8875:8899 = -0.019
